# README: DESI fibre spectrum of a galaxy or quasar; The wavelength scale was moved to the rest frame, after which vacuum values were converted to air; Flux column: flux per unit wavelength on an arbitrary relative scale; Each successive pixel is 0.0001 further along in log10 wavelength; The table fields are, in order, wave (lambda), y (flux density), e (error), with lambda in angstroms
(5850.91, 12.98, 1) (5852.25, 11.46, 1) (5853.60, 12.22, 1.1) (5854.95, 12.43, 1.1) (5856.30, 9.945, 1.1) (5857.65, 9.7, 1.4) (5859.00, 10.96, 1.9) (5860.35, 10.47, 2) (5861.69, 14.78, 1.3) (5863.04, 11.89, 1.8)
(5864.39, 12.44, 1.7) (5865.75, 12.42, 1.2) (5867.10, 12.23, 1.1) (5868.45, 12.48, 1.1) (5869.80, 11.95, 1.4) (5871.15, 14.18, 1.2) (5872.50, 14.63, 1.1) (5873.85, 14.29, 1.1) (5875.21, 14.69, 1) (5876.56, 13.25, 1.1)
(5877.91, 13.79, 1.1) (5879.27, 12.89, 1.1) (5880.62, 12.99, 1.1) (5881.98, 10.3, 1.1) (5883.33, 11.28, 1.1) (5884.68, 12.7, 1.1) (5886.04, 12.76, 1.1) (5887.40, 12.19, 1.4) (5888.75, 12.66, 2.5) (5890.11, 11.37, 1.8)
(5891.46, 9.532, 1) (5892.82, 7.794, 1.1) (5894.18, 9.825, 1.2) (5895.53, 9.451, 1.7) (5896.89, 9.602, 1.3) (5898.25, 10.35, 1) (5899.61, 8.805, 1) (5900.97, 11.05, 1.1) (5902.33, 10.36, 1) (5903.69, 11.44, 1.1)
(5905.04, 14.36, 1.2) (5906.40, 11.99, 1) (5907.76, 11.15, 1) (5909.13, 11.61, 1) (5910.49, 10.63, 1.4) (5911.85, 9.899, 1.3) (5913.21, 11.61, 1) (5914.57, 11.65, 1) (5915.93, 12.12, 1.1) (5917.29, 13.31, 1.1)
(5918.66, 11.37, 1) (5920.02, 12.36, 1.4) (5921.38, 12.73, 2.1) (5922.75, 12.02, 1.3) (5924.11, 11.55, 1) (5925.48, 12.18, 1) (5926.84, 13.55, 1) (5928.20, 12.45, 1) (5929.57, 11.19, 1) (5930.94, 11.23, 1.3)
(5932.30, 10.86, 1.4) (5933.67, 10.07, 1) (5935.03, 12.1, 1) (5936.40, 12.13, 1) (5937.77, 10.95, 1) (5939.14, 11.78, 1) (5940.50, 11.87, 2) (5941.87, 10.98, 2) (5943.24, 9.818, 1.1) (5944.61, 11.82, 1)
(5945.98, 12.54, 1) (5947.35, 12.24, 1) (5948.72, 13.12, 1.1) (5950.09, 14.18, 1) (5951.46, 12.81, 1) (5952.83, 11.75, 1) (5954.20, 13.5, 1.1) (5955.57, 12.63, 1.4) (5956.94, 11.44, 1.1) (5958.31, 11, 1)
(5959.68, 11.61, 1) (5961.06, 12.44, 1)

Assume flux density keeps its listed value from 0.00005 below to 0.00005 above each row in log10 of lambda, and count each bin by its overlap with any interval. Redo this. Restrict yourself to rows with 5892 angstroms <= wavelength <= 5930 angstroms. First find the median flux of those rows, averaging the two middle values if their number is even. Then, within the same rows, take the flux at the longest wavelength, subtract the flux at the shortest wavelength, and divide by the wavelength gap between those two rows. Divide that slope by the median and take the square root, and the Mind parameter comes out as 0.09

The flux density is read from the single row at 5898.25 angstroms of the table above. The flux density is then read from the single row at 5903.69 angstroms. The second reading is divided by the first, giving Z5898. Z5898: 1.11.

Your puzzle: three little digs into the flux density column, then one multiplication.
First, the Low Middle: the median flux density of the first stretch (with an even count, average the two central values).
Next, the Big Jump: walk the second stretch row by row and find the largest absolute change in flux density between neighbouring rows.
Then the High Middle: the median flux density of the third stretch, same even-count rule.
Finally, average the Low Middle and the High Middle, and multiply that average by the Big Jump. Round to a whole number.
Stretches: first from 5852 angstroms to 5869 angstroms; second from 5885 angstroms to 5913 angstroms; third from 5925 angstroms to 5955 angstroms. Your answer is 35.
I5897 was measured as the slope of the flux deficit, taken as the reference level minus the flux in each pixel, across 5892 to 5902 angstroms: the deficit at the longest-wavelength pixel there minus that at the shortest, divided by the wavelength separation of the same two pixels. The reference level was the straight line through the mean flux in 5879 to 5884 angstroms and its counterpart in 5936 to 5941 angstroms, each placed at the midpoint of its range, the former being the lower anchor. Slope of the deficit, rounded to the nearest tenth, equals -0.4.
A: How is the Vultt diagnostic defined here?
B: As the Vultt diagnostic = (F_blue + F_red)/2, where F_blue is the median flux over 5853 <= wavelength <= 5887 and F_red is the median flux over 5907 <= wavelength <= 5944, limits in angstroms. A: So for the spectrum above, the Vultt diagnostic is 12.0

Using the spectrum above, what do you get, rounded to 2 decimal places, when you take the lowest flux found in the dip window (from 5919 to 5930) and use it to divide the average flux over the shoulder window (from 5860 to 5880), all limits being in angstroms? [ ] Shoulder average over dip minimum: 1.17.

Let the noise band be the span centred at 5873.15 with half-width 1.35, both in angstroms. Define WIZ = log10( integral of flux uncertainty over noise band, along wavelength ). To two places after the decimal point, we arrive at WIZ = 0.47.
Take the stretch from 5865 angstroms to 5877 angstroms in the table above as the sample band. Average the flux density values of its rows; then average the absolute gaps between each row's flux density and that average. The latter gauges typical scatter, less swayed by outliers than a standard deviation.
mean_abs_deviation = 1.0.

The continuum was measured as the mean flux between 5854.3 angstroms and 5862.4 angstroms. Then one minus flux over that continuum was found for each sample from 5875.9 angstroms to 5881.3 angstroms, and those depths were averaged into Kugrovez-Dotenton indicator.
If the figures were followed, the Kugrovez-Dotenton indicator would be -0.162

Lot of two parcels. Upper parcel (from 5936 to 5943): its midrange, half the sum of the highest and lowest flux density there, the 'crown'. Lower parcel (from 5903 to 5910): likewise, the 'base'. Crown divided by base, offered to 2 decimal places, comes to 0.90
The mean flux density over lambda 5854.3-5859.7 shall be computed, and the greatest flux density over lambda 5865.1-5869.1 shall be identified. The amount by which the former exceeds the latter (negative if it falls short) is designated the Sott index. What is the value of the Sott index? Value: -1.7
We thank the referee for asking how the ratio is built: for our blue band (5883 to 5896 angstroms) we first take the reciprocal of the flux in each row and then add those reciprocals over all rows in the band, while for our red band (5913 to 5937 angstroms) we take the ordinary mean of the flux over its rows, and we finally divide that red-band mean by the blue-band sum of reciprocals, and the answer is 13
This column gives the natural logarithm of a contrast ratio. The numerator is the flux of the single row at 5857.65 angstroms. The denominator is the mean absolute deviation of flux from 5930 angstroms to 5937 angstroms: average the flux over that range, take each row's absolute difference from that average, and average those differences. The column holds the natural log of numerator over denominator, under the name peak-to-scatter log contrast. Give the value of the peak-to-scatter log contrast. 2.7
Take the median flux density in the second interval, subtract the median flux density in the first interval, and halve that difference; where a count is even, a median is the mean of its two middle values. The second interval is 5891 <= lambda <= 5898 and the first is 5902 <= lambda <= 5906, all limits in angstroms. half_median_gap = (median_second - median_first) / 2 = -1.0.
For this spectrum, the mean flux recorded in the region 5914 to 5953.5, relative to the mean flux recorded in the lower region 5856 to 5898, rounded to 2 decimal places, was 1.00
